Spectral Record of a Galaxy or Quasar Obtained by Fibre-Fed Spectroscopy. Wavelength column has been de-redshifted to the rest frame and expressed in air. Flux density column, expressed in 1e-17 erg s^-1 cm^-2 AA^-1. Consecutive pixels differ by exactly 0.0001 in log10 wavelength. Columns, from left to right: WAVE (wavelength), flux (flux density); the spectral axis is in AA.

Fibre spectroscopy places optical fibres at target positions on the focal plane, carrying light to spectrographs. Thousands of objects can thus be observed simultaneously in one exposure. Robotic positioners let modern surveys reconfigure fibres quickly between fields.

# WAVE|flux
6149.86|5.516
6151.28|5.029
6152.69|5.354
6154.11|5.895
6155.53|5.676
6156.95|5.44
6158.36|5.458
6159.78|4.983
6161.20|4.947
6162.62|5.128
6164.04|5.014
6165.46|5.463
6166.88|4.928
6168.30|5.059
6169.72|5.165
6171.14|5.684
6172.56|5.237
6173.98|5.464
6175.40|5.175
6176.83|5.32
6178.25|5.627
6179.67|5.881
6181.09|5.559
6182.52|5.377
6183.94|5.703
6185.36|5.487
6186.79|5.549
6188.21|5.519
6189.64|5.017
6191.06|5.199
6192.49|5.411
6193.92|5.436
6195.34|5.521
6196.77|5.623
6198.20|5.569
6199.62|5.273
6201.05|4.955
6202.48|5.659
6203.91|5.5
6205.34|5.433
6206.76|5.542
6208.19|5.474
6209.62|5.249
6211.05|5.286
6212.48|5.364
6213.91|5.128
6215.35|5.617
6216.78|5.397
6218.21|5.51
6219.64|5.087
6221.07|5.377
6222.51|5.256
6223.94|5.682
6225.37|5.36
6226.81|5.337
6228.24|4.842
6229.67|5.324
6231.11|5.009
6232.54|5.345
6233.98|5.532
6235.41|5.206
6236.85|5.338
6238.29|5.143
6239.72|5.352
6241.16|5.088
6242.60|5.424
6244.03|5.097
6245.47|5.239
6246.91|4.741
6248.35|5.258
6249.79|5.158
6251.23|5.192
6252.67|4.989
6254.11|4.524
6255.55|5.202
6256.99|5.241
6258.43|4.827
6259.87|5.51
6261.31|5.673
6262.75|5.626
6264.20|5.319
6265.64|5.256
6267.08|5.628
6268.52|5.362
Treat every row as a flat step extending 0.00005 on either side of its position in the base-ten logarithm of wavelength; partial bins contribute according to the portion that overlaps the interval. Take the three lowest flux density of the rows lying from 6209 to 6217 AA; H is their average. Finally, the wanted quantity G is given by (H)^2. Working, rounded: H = 5.22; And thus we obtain 27.3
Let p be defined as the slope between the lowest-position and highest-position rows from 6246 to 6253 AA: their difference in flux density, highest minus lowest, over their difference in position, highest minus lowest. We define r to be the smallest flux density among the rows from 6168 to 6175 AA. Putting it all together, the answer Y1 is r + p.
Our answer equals 5.10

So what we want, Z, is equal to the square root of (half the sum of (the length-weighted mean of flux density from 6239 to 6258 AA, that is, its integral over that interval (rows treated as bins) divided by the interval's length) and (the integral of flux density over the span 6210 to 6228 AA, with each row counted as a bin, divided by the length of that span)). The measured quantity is 2.29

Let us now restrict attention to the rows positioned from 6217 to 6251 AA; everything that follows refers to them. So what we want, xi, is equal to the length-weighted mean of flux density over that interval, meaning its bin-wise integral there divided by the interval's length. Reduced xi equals 5.25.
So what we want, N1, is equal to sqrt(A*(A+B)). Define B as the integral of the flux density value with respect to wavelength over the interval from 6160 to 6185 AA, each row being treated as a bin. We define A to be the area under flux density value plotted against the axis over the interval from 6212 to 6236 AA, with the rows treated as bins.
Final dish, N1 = 182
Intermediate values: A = 127.6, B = 133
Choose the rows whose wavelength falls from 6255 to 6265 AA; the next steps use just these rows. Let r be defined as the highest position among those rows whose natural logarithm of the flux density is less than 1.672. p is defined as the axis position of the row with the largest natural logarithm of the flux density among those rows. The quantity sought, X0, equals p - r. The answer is -2.9 AA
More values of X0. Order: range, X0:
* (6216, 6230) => -4.3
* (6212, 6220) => -4.3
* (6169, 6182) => 2.8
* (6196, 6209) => 1.4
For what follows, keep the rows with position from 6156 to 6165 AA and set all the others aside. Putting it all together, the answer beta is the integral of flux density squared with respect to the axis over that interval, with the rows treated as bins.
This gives 242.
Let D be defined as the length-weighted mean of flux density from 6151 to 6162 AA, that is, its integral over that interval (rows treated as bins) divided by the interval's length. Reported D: 5.36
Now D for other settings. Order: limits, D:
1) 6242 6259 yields 5.07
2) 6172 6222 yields 5.41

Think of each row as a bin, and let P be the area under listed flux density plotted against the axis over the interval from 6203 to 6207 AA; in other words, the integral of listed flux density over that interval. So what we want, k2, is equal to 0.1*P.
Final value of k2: 2.20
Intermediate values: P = 22.0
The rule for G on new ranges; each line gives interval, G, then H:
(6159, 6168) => 24.5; 4.95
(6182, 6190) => 28.0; 5.29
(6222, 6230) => 26.4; 5.14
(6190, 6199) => 28.6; 5.35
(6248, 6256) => 23.9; 4.89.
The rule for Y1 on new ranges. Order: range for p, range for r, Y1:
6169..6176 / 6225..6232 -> 4.84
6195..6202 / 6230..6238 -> 4.91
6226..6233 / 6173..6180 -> 5.18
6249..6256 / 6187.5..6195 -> 5.02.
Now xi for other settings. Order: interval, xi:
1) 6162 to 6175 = 5.24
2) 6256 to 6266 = 5.35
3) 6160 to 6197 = 5.36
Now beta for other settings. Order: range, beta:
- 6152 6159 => 217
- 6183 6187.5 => 140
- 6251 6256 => 123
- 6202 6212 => 296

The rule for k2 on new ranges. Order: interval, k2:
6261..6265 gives 2.21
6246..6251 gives 2.53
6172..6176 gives 2.12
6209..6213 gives 2.12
